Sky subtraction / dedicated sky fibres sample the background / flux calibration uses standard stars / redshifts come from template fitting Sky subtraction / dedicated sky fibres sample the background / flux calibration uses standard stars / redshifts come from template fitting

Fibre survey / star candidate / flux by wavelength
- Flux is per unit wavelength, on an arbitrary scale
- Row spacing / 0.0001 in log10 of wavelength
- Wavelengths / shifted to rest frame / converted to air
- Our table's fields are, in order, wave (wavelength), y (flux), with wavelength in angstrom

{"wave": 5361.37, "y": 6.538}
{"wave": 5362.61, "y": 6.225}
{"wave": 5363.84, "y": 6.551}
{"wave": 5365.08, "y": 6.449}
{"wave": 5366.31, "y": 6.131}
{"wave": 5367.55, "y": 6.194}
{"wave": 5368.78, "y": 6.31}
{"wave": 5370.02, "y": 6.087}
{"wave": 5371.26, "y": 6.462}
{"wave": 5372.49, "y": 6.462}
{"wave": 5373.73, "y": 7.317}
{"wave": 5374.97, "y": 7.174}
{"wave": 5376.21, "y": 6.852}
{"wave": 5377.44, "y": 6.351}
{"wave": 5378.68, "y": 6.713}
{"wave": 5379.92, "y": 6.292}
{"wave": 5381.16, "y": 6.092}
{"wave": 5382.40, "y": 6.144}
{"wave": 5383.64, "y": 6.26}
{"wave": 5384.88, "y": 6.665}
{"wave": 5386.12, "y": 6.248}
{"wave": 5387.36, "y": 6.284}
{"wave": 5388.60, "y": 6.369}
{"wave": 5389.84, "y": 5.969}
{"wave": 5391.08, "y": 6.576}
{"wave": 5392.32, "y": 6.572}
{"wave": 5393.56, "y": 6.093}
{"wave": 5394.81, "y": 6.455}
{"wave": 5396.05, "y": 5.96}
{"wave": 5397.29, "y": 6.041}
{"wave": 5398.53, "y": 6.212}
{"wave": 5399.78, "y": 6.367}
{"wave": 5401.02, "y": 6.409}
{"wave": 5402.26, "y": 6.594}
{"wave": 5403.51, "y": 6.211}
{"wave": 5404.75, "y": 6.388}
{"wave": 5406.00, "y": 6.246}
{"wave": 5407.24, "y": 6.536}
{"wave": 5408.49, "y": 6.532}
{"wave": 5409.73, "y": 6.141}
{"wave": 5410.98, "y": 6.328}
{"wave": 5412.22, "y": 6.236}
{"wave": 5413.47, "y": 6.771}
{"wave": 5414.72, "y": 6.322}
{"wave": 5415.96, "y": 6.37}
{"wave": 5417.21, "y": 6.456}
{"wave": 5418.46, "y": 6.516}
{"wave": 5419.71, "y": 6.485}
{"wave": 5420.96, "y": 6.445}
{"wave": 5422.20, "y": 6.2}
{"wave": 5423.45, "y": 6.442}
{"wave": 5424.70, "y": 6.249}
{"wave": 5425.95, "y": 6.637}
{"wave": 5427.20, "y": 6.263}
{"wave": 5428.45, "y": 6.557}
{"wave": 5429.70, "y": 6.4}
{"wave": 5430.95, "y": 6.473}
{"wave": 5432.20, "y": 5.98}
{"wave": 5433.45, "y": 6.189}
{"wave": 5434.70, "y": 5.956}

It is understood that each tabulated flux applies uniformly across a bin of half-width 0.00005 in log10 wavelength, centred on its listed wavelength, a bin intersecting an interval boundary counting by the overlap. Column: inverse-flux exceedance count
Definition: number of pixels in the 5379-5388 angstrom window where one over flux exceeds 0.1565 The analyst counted 6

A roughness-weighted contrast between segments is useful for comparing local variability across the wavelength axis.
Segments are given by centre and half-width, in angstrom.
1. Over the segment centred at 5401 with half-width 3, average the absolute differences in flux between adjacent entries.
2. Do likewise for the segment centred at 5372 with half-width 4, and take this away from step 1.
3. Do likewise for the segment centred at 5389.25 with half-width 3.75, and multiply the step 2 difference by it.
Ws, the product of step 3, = -0.029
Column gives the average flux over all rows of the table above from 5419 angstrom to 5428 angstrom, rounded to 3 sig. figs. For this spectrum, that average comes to 6.39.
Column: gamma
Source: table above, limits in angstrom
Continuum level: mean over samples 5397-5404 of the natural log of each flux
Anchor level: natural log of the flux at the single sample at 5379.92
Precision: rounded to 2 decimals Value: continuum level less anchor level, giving 0.00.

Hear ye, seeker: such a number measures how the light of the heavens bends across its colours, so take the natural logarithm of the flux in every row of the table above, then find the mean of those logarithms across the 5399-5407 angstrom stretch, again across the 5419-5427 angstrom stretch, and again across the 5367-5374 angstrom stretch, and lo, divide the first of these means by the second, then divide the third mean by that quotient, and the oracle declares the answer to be 1.87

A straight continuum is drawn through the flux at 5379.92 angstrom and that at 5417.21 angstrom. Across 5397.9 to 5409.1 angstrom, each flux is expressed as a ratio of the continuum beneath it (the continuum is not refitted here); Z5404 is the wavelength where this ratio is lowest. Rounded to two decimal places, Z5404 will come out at 5403.51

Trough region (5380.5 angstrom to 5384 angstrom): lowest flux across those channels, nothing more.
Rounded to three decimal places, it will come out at 6.092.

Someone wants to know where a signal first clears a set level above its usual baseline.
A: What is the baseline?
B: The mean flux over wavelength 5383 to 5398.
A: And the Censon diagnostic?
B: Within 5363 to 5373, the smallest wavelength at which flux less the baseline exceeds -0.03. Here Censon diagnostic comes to 5363.84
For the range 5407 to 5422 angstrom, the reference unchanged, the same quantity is 5407.24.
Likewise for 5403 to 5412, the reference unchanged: 5404.75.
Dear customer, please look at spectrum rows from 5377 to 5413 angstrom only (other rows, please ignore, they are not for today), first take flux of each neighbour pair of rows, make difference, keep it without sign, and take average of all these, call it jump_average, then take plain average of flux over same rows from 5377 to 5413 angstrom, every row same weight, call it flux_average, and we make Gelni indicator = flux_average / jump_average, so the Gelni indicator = 26.3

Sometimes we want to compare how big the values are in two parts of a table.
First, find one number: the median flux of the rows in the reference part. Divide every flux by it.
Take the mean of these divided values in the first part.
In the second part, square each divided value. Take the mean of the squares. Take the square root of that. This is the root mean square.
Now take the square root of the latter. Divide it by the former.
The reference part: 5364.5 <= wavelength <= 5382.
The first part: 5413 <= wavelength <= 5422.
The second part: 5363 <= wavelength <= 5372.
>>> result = 0.98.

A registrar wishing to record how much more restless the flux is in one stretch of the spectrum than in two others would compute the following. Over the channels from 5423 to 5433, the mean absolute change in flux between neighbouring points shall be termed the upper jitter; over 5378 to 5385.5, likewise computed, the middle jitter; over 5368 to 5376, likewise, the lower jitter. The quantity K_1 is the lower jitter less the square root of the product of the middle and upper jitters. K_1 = 0.06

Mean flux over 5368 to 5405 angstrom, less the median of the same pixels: 0.039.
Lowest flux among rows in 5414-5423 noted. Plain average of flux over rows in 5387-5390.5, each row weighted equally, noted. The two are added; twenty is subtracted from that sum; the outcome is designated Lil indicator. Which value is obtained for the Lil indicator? -7.6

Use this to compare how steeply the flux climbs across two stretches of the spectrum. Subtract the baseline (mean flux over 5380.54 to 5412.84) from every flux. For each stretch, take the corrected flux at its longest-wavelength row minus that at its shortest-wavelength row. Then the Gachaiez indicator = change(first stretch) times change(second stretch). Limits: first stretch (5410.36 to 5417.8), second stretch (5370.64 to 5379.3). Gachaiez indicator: 0.032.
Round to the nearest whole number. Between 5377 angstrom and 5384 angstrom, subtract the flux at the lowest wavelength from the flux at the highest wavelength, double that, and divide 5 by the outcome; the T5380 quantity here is -27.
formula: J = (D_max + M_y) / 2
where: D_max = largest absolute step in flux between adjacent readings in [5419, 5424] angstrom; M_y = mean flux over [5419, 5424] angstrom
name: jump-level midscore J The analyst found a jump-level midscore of 3.32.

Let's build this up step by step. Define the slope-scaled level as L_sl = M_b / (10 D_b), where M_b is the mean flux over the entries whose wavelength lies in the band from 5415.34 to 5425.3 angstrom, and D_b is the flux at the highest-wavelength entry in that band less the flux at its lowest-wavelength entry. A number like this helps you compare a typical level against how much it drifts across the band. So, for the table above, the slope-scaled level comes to -5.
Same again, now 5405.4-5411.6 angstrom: 8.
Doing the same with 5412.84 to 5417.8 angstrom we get -2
